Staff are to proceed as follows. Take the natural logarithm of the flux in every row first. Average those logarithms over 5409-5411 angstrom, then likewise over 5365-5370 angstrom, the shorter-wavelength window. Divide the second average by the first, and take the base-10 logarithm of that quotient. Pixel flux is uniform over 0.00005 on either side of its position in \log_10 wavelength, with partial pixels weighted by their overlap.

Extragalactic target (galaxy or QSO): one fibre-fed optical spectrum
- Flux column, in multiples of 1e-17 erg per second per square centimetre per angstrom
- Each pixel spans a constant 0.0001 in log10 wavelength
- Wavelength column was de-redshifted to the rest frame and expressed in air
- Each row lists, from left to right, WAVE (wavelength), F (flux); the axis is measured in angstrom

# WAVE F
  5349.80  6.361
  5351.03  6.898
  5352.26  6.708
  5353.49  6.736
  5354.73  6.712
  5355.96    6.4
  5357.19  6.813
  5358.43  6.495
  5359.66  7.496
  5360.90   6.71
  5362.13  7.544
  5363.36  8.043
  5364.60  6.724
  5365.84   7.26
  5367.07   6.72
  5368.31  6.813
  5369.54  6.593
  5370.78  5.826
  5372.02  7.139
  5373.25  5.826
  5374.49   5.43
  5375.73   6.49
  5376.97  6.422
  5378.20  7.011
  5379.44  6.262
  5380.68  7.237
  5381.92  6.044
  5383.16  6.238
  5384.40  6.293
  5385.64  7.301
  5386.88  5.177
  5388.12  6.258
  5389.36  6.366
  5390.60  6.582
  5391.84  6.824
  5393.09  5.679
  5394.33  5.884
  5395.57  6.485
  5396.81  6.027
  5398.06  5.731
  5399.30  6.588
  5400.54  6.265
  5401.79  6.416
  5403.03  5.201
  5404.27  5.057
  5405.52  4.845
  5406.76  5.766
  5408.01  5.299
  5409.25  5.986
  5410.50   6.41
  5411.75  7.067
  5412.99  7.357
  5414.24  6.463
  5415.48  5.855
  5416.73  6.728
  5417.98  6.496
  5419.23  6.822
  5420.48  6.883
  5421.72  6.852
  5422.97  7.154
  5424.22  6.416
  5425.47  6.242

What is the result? 0.023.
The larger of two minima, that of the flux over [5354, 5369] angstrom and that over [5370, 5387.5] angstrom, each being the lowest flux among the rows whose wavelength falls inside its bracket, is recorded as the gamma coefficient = 6.40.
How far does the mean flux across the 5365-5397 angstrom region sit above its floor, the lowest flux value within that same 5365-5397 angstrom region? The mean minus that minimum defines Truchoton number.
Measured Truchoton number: 1.2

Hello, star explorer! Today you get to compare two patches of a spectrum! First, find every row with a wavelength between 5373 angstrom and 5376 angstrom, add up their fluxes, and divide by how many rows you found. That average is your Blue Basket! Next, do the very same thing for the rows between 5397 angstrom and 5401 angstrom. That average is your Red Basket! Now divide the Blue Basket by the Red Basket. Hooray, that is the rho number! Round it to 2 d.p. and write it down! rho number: 0.95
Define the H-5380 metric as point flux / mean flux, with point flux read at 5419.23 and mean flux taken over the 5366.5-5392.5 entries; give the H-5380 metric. 1.06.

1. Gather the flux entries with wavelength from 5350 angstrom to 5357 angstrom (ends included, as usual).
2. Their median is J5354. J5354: 6.7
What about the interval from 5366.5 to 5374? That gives 6.7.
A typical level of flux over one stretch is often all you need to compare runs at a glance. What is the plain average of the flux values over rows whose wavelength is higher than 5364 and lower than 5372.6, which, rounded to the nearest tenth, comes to 6.7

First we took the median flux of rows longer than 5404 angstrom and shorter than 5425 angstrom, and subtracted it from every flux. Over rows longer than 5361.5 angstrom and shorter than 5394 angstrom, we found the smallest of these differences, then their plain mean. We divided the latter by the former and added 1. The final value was 0.94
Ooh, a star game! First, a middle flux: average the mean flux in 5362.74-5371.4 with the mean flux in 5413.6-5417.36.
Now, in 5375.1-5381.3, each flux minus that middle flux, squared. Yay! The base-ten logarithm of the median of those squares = -0.9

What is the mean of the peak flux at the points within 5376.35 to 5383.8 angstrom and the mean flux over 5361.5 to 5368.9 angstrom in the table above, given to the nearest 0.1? 7.2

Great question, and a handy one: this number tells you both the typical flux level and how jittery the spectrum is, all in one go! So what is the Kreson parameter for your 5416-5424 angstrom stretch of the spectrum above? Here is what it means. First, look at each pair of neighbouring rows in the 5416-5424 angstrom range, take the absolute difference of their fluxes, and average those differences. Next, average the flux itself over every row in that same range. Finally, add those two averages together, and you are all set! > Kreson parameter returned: 7.0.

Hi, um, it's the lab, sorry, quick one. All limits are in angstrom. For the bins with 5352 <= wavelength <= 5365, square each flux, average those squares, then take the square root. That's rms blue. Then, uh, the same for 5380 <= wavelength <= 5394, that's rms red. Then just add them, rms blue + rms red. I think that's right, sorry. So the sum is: 13.35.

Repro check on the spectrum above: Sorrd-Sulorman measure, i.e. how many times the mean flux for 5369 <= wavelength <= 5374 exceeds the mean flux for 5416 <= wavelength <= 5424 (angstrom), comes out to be 0.93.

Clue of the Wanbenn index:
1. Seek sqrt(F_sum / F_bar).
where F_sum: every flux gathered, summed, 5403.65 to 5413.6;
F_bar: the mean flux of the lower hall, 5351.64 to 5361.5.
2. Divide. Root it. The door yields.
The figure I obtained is 2.66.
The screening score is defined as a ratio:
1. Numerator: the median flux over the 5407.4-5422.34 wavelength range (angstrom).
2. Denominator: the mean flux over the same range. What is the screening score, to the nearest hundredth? 1.01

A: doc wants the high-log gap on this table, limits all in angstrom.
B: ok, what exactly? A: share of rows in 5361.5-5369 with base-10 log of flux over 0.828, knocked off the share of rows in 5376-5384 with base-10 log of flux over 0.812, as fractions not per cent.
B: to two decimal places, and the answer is -0.33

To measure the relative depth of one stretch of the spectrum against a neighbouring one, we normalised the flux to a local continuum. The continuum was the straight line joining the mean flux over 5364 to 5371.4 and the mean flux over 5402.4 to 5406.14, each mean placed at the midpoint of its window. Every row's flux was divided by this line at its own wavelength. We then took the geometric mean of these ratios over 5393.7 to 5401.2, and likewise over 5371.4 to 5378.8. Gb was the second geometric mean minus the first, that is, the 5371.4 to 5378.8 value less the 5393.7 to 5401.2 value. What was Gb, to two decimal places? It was -0.15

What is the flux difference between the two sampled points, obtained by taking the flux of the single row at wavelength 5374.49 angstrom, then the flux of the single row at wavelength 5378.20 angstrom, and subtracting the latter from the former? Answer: -1.6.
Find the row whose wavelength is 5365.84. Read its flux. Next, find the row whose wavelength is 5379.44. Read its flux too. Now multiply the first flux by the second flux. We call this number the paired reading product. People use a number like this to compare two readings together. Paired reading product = 45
